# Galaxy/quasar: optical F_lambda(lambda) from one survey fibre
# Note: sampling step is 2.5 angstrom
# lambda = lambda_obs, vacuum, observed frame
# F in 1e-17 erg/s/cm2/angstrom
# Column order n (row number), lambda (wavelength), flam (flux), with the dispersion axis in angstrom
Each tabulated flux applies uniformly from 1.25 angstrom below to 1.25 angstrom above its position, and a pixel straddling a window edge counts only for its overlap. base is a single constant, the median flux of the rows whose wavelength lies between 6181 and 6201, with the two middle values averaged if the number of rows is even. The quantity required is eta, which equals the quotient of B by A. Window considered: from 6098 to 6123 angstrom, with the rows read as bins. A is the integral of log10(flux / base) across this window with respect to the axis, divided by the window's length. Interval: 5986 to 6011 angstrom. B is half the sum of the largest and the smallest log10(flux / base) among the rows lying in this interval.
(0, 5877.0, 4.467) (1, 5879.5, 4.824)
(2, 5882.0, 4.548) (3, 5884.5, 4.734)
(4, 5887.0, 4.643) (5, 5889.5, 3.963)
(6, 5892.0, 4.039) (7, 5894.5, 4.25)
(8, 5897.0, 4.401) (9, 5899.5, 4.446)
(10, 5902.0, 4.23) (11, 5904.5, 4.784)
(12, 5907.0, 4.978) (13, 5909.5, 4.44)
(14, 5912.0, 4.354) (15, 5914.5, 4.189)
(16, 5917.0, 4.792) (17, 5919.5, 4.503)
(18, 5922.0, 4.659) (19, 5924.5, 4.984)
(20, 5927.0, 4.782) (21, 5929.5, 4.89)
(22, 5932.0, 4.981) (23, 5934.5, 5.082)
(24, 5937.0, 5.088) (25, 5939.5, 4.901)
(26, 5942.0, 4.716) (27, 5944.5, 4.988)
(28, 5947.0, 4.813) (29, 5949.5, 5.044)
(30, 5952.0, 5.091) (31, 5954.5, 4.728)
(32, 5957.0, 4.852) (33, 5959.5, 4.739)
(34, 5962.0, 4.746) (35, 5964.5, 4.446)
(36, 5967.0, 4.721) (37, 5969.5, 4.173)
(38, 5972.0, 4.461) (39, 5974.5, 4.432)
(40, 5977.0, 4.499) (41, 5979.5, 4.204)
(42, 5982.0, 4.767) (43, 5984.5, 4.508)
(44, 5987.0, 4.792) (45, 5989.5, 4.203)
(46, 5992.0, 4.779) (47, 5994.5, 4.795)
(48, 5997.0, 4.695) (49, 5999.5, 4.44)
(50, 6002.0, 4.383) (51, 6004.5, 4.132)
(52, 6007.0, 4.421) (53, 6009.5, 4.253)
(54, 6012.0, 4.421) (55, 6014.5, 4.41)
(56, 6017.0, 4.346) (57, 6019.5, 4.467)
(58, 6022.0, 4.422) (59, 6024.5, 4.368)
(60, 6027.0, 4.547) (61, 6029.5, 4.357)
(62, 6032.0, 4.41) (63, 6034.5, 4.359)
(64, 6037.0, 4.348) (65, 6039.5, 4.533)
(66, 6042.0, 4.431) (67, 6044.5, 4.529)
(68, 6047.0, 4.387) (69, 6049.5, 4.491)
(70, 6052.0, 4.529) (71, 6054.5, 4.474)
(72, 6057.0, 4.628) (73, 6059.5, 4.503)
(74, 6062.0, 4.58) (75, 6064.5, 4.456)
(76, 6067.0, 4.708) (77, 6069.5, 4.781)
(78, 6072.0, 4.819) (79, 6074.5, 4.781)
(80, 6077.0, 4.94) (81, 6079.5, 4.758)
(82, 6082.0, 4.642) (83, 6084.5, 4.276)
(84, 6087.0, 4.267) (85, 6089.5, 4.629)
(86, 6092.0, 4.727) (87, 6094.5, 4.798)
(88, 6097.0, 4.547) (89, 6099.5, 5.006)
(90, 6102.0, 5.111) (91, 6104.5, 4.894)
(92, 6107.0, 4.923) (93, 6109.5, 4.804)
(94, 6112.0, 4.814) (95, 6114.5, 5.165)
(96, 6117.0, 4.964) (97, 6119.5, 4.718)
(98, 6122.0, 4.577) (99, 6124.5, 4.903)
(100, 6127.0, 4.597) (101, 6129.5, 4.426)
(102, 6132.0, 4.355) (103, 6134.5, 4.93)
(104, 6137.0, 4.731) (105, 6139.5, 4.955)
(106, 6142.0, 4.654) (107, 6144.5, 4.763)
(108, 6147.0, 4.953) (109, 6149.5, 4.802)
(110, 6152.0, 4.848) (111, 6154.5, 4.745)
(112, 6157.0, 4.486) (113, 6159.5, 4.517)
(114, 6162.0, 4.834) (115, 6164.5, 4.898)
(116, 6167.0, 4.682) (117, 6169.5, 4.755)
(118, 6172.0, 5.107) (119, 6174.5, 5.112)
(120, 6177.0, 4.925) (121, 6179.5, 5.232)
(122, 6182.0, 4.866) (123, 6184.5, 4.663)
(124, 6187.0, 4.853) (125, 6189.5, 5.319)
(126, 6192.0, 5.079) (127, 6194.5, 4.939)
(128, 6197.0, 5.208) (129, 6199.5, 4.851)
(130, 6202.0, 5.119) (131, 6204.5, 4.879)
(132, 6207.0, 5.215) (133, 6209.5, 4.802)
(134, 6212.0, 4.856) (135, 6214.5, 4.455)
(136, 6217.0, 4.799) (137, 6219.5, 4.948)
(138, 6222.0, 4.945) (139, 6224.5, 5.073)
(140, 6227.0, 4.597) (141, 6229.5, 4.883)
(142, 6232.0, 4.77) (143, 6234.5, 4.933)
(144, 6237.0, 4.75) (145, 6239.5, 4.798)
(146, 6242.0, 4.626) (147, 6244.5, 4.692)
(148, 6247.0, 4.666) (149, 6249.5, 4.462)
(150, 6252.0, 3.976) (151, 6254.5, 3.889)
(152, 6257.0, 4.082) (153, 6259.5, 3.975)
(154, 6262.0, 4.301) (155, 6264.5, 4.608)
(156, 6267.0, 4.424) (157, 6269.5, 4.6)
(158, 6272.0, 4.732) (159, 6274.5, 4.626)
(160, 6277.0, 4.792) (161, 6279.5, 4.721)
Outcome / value 58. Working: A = -0.001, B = -0.042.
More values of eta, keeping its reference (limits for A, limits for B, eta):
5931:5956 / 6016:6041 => -13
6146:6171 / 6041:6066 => 3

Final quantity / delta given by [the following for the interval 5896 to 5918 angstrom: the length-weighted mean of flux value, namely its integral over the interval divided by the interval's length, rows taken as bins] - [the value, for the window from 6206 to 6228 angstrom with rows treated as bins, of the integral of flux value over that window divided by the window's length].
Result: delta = -0.3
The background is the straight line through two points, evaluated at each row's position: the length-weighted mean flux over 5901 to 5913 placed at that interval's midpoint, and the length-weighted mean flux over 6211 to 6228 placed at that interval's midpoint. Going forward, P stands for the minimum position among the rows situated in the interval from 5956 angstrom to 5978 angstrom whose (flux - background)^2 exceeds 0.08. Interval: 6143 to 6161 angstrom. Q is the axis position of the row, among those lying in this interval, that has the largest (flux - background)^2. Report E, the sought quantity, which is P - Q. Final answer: -187.5 angstrom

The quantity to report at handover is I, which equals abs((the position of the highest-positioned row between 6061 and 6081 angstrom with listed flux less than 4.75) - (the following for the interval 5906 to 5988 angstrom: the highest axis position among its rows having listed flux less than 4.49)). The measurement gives 87.5 angstrom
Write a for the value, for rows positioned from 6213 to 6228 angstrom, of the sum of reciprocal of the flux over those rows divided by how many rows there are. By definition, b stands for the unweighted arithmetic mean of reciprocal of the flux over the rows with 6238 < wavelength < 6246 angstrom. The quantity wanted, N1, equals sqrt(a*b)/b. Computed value 0.99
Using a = 0.209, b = 0.213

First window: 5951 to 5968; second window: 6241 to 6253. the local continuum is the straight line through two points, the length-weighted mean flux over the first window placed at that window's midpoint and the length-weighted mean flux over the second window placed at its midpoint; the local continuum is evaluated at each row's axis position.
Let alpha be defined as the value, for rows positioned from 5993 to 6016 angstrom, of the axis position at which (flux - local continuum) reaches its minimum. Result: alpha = 6004.5 angstrom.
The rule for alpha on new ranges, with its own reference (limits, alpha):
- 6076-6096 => 6087.0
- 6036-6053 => 6037.0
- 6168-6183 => 6169.5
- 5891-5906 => 5892.0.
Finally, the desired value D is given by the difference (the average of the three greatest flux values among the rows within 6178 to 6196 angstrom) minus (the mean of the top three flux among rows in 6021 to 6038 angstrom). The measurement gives 0.75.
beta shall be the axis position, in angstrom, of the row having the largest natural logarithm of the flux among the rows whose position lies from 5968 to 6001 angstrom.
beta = 5994.5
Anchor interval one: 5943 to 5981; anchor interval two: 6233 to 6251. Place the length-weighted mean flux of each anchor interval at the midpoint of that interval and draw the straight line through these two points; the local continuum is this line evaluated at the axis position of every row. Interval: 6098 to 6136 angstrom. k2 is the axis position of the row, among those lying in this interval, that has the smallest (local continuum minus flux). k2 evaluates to 6114.5 angstrom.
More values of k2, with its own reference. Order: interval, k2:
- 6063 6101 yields 6099.5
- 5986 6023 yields 5994.5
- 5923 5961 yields 5952.0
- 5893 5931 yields 5924.5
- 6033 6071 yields 6069.5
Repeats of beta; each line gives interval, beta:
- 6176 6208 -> 6189.5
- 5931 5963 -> 5952.0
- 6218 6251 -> 6224.5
